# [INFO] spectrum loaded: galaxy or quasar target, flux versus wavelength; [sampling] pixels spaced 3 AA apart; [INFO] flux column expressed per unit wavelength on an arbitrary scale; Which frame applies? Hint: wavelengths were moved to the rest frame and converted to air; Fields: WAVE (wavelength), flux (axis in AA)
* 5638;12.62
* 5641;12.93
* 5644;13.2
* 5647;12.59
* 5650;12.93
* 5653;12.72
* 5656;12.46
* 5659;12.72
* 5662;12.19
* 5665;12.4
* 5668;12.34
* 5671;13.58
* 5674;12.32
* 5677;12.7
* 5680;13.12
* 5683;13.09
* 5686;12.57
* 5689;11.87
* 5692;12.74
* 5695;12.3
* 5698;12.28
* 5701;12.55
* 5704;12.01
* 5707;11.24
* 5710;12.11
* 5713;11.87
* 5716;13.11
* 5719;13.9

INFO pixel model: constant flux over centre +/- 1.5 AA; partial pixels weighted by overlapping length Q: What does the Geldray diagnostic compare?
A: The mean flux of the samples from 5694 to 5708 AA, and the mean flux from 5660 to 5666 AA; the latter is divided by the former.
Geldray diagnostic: 1.02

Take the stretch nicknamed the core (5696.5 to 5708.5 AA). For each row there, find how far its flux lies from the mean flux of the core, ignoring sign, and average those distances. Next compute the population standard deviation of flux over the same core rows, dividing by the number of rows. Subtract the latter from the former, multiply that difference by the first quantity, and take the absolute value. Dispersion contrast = 0.037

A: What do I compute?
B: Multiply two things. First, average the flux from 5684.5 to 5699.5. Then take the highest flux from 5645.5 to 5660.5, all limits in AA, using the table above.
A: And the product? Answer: 160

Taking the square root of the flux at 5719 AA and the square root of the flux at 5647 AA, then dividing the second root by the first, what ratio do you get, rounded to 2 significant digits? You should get 0.95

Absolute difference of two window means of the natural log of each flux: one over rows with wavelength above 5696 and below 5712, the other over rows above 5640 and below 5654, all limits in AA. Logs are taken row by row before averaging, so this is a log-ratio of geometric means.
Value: 0.068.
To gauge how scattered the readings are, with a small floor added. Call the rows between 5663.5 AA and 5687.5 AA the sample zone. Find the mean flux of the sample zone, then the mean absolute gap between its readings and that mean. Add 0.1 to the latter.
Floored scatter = 0.47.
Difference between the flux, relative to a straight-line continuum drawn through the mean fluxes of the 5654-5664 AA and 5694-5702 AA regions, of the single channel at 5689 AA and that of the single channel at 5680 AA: -0.10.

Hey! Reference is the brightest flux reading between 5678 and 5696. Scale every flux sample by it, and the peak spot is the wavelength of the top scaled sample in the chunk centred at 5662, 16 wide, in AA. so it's 5659 AA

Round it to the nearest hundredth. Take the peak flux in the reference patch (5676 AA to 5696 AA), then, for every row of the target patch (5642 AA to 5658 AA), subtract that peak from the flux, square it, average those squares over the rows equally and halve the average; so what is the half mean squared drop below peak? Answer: 0.09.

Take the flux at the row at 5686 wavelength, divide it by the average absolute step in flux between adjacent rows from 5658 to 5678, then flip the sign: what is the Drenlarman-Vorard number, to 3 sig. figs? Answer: -20.5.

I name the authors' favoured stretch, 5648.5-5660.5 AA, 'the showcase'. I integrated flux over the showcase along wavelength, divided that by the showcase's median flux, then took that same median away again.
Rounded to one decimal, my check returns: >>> -0.7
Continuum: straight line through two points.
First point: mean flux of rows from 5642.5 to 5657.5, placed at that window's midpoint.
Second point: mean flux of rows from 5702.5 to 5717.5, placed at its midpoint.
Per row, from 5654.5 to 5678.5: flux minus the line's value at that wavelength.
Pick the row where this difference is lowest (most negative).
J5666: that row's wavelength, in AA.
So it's 5662 AA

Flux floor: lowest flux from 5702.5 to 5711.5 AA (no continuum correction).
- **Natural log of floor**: 2.42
